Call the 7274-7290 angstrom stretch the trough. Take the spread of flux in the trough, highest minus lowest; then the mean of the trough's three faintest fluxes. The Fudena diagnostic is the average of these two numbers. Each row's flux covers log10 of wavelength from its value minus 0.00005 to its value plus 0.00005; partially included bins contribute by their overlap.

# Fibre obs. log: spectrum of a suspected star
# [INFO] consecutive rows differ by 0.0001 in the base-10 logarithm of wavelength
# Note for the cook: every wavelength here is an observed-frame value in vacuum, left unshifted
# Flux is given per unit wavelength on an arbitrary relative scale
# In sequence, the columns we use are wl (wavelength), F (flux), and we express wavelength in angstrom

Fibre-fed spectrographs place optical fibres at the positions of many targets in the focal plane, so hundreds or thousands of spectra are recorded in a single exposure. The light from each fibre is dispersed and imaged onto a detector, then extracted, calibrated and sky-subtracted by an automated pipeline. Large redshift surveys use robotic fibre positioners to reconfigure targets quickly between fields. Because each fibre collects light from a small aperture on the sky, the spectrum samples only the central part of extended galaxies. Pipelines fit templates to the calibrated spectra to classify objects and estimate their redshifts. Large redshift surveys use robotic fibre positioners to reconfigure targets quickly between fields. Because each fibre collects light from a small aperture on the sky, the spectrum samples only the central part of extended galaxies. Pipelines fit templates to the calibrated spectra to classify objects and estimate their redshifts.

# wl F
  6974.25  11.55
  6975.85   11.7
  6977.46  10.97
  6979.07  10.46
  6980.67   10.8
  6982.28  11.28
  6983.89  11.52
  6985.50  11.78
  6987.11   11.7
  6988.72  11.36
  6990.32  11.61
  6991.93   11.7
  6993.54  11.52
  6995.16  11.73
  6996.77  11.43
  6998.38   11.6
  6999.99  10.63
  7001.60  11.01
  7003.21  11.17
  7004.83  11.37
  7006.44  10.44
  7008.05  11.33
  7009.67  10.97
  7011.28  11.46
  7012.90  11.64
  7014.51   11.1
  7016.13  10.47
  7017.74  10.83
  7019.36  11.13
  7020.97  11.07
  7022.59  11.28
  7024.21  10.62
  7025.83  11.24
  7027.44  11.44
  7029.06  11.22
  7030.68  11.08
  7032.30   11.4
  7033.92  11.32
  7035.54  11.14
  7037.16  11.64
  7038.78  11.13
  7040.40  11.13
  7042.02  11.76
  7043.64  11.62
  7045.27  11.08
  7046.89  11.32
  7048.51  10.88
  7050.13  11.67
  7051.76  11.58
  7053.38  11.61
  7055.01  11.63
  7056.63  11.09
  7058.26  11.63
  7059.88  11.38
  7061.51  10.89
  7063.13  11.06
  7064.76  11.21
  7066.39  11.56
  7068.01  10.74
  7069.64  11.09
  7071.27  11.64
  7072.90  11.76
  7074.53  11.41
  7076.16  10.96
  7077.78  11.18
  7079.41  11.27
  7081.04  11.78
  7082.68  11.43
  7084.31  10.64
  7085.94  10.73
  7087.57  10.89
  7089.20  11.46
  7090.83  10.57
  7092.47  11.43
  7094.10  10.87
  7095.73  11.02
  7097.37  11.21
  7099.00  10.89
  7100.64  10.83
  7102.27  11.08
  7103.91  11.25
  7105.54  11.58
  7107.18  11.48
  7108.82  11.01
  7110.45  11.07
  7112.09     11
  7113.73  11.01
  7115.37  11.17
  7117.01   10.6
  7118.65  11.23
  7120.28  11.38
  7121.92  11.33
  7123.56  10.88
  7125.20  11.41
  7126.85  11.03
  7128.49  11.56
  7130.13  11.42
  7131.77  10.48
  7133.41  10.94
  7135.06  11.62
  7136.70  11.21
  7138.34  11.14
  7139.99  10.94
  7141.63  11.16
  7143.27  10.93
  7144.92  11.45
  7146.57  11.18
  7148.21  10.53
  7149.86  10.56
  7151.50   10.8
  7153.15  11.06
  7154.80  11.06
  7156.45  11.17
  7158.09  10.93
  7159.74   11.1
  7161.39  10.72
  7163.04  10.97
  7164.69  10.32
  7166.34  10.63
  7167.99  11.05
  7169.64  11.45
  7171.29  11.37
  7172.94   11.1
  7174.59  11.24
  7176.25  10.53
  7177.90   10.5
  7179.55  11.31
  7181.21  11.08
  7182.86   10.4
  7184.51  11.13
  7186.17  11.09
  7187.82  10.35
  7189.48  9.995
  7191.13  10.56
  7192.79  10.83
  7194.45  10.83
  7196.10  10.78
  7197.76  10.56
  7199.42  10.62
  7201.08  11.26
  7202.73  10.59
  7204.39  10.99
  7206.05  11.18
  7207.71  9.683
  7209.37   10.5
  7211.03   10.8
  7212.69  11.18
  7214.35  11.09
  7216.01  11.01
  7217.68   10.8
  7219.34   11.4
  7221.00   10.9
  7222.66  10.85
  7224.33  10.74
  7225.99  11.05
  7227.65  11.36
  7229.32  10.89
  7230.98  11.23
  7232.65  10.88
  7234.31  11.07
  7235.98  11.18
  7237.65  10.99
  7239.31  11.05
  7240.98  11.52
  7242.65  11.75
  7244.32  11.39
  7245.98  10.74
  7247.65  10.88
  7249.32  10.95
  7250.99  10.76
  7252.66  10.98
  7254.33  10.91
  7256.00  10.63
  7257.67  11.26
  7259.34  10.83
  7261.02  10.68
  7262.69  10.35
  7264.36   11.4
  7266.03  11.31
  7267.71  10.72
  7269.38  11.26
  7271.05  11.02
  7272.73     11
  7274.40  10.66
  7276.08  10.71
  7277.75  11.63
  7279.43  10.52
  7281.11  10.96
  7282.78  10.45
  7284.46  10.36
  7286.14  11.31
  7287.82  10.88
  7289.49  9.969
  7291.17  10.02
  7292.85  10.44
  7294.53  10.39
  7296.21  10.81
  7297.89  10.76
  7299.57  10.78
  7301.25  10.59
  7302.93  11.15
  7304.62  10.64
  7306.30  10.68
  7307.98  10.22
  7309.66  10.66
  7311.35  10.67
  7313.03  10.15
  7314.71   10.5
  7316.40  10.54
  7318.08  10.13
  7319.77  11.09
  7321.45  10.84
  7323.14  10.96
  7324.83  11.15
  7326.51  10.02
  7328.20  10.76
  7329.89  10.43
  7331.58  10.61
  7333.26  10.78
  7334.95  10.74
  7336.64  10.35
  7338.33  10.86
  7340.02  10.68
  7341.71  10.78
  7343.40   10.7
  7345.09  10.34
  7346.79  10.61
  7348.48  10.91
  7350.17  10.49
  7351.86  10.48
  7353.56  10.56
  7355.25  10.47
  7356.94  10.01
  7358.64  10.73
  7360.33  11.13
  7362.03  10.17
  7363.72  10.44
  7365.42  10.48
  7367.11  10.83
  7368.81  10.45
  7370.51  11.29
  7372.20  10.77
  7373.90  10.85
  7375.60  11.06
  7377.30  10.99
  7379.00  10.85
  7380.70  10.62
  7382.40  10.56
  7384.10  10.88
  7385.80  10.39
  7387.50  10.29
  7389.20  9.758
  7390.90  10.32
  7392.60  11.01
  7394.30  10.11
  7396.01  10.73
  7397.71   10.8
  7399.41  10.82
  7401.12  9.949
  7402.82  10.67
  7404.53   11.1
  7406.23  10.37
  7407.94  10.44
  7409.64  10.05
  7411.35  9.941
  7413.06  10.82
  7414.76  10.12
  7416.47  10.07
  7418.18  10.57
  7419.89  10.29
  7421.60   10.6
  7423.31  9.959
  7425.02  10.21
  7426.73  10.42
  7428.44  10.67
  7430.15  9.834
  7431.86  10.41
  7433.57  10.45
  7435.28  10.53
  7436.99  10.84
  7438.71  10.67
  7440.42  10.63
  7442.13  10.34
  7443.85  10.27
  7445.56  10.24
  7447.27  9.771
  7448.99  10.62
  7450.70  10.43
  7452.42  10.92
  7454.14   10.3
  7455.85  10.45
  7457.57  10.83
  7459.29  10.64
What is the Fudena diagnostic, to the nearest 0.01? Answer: 5.96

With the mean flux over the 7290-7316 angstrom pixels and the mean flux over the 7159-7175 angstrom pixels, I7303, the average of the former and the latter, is 10.8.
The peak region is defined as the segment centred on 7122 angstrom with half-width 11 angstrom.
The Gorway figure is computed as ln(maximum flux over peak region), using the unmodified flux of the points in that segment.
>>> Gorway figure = 2.448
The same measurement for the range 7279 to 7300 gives 2.426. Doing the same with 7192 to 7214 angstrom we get 2.421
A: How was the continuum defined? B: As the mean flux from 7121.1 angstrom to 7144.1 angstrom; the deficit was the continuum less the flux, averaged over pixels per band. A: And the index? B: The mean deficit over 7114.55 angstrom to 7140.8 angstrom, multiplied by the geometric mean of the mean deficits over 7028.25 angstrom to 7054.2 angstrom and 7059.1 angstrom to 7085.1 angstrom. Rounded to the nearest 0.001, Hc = 0.000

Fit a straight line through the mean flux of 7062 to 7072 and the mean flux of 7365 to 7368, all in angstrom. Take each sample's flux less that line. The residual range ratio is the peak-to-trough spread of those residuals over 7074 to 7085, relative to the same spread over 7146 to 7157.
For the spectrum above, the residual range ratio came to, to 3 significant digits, 1.73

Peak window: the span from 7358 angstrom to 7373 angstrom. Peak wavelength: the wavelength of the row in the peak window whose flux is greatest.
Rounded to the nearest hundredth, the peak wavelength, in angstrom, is 7370.51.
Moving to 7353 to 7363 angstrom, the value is 7360.33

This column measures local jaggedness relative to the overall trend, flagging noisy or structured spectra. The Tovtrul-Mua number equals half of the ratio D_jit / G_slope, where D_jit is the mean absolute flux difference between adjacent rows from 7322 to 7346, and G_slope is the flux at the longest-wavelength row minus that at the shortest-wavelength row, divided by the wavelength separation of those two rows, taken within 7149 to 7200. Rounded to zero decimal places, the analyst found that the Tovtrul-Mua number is 140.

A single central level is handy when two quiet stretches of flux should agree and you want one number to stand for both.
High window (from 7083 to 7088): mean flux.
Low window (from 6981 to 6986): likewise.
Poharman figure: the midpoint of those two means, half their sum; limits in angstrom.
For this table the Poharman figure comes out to 11.1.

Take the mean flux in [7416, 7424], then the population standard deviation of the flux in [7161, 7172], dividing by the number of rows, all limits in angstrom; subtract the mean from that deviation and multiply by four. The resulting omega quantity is -39.7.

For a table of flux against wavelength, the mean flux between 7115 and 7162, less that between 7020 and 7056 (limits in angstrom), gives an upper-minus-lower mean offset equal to -0.24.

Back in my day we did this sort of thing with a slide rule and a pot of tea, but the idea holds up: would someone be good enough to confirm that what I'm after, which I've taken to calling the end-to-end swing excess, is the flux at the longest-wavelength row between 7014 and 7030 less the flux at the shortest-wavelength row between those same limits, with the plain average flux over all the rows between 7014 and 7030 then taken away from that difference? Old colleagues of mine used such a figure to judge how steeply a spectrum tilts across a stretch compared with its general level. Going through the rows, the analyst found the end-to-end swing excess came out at -10.9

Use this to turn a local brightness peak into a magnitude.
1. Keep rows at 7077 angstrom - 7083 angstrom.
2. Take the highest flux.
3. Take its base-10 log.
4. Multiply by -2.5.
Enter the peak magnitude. -2.68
